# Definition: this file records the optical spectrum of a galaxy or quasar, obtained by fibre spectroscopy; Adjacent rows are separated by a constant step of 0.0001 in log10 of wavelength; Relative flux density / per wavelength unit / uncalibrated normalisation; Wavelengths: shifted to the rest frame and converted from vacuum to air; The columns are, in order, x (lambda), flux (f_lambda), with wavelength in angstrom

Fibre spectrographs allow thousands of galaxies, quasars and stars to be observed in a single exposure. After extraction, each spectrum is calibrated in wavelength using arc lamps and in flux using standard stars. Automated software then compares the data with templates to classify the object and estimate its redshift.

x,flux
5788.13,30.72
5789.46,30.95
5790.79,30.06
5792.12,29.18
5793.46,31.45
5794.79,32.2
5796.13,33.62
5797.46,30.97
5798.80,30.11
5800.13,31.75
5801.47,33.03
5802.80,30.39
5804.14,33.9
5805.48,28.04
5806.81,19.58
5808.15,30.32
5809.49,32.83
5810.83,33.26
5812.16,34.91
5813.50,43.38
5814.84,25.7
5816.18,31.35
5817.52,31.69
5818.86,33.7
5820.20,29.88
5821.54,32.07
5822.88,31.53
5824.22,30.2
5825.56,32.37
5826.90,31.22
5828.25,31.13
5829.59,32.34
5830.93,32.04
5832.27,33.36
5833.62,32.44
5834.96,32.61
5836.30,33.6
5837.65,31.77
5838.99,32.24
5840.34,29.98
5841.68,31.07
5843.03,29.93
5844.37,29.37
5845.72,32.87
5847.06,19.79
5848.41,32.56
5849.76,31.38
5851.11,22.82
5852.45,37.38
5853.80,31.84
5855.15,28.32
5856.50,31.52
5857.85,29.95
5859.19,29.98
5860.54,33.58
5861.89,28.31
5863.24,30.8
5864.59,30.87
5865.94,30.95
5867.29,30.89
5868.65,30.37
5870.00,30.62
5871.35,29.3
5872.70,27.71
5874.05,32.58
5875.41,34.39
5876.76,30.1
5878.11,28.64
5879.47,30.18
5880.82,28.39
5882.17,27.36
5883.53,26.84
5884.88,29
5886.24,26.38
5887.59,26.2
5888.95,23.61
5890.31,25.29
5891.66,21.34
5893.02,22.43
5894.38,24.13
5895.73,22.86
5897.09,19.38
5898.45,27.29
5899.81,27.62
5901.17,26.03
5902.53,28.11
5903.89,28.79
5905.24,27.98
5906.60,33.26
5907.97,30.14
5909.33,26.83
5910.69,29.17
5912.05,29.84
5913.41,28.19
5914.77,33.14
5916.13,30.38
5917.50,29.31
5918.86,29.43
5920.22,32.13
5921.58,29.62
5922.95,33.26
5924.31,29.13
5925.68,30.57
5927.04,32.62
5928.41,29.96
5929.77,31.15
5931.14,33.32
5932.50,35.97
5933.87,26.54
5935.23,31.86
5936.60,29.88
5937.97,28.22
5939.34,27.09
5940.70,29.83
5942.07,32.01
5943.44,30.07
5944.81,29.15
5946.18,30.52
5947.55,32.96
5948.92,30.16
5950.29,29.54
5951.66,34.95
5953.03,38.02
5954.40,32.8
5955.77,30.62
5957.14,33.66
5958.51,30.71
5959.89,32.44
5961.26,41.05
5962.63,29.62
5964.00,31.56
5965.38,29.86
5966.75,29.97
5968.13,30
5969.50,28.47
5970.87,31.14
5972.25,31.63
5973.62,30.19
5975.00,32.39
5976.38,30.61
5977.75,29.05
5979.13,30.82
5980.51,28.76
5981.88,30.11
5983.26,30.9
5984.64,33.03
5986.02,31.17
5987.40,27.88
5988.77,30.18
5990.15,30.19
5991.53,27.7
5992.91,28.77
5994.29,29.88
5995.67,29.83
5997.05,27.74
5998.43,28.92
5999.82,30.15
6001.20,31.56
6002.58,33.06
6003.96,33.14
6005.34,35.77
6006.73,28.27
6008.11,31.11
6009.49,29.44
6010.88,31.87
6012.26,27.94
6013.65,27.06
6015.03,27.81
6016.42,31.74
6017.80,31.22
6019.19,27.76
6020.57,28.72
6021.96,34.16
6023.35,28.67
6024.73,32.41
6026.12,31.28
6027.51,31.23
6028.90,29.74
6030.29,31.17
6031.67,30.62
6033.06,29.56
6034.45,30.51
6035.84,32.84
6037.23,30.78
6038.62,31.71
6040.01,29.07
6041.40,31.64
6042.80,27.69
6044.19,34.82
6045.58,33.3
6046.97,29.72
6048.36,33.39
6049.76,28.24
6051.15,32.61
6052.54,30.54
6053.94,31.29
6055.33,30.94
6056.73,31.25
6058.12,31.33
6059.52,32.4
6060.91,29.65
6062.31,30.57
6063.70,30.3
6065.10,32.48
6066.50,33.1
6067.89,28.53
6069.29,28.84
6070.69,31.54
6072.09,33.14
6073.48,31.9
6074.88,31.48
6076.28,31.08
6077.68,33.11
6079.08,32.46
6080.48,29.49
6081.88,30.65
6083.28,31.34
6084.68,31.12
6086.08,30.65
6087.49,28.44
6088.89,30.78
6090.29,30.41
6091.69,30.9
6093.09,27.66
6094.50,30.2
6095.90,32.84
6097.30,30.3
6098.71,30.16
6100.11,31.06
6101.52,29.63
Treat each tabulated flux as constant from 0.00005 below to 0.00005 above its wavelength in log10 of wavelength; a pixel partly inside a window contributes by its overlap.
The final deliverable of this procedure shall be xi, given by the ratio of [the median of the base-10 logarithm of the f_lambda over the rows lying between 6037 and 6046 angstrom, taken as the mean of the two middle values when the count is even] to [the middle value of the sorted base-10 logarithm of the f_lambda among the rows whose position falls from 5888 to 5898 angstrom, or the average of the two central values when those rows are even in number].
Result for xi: 1.10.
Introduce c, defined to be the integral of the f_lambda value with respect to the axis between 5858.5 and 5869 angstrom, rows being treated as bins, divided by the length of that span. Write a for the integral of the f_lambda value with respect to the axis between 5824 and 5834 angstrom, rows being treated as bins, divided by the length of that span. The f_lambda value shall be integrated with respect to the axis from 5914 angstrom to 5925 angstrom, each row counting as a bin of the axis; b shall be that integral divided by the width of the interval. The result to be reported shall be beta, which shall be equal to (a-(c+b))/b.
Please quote -0.96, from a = 31.9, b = 30.8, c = 30.7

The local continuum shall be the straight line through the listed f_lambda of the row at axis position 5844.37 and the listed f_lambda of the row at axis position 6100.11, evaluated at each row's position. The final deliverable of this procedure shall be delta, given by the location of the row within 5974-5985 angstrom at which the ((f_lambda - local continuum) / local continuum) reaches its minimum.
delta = 5980.51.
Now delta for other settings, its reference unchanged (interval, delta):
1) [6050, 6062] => 6060.91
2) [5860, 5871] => 5861.89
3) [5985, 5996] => 5991.53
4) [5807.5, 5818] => 5814.84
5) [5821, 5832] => 5824.22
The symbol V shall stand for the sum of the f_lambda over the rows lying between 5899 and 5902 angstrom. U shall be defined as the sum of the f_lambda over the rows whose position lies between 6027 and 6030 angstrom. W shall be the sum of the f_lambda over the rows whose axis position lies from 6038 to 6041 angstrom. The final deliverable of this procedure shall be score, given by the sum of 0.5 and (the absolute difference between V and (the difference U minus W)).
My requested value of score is 54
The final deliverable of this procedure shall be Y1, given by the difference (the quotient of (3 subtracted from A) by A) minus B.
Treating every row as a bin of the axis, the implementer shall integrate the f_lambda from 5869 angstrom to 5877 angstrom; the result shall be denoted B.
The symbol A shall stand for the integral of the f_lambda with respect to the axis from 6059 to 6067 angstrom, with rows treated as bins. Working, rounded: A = 251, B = 247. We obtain -246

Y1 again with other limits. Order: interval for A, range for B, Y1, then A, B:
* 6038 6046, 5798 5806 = -249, 250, 250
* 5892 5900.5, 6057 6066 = -280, 203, 281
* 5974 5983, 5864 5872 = -243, 273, 244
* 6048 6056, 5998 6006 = -257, 249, 258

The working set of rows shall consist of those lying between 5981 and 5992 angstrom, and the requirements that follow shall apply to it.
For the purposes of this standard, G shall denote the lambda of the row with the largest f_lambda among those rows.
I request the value 5984.64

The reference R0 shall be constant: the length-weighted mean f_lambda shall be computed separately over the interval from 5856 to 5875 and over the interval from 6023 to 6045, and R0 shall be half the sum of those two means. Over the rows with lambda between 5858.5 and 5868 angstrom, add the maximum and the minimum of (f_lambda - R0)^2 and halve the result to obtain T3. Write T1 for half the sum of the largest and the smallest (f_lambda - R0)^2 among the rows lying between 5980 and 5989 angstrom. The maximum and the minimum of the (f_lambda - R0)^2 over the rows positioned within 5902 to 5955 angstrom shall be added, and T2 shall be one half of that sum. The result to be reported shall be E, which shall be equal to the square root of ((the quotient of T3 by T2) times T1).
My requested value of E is 0.8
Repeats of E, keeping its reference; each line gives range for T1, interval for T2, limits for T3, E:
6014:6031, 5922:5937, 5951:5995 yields 4.8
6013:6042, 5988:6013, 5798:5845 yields 6.5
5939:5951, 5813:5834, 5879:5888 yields 0.9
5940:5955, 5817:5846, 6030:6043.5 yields 5.3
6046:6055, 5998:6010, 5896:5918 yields 4.2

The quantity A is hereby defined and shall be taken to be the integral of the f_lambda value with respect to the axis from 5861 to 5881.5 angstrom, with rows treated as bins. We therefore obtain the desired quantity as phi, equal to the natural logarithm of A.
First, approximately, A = 621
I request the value 6.43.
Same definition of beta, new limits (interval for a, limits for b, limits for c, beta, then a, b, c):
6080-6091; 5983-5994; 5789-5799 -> -1.02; 30.4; 29.9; 31.1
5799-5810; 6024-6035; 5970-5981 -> -1.02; 29.9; 30.8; 30.6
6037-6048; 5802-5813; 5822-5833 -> -1.02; 31.2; 30.7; 31.8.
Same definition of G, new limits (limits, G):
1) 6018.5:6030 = 6021.96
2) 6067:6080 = 6072.09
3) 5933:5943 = 5942.07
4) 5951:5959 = 5953.03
